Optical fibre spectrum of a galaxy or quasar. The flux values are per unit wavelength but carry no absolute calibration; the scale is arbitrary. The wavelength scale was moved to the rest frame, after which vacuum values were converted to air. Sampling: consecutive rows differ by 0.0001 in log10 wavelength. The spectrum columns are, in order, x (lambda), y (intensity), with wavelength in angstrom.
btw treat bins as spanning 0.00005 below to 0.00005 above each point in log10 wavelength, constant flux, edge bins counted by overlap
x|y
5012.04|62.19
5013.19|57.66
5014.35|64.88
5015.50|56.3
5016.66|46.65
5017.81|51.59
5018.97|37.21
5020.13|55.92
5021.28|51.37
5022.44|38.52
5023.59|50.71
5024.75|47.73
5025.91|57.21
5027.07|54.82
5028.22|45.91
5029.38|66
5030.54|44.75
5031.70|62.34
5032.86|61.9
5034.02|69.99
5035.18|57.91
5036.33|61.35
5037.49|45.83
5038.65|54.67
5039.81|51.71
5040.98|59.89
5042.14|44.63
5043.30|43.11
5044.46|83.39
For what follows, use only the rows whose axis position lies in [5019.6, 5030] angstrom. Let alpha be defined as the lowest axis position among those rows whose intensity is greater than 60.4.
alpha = 5029.38 angstrom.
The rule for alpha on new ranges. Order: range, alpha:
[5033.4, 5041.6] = 5034.02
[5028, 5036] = 5029.38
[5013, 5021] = 5014.35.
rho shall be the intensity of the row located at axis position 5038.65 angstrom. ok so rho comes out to 54.67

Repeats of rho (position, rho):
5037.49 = 45.83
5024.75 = 47.73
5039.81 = 51.71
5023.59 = 50.71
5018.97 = 37.21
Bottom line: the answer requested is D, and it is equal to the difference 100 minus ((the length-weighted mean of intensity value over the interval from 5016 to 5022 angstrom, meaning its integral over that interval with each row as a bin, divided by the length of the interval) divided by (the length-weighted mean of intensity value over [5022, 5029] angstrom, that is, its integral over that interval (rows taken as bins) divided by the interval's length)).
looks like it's 99.03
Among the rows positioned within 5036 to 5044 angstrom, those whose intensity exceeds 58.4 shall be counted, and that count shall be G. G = 2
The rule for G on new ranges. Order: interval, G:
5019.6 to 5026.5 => 0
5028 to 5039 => 5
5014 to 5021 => 1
